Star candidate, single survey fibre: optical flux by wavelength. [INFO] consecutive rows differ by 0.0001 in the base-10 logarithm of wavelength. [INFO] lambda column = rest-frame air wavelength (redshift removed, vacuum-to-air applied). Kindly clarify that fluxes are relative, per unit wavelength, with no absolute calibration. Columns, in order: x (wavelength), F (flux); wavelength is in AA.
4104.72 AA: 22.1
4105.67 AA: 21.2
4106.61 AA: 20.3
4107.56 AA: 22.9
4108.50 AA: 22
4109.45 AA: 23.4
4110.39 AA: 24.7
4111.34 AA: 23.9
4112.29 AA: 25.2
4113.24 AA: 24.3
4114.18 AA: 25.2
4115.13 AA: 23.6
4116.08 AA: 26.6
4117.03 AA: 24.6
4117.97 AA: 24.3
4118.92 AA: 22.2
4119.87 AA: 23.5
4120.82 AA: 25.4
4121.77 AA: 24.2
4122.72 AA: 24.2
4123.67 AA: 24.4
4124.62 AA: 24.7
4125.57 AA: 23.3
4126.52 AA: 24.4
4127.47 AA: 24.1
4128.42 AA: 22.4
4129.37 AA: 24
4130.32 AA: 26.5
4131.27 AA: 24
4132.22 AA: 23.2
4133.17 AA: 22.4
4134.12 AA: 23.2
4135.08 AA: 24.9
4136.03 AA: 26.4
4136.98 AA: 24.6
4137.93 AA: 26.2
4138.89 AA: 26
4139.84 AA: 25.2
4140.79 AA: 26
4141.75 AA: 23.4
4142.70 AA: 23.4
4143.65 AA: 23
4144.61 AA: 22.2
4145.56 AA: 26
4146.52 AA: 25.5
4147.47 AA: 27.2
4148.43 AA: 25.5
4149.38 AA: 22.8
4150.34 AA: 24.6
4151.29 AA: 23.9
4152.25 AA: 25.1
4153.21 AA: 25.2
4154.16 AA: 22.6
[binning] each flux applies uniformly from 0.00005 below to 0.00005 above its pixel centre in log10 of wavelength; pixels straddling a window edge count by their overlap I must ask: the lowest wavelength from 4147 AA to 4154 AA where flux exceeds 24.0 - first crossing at 4147.47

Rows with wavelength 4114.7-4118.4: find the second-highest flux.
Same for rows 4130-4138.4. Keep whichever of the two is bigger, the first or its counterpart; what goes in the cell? 26.4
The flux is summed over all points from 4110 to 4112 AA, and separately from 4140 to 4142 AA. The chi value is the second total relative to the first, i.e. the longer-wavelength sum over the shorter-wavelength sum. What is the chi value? 1.02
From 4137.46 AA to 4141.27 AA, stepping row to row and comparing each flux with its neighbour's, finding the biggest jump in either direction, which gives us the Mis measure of 0.8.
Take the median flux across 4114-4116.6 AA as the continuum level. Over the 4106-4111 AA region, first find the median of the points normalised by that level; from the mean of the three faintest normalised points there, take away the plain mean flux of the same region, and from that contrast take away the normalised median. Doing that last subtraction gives -22.7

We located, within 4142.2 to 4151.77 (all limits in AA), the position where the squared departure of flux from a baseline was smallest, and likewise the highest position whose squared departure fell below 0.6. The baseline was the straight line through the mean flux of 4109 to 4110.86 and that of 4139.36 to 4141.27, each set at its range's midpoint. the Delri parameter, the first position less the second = -2.9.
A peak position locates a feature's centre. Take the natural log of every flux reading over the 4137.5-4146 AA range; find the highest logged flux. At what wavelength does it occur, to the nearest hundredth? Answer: 4137.93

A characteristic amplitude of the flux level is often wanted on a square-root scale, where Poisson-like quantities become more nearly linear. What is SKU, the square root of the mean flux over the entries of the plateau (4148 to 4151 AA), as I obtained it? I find 4.93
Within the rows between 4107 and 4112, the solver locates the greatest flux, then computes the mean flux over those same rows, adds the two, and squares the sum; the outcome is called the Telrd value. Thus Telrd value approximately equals 2312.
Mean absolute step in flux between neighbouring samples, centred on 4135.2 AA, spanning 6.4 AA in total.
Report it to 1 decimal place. 1.4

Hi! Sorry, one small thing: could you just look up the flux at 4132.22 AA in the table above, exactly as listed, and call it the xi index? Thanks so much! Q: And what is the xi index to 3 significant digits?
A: 23.2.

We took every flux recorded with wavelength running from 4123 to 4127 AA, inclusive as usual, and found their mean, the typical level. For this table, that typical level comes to 24.2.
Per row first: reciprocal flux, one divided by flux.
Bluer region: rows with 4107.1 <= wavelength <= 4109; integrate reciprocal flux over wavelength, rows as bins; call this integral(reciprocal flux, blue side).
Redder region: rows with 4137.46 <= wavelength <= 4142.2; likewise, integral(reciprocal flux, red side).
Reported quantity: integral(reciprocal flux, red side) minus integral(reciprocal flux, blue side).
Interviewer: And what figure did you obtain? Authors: 0.10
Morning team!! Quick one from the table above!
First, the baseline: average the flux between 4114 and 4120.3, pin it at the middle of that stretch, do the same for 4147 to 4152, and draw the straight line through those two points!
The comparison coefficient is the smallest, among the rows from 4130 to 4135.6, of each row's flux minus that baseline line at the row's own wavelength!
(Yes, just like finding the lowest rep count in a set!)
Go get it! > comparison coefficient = -2.1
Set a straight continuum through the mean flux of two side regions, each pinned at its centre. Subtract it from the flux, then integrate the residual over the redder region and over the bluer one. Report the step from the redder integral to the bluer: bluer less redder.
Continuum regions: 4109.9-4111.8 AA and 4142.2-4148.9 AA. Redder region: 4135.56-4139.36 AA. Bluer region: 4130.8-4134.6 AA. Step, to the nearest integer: -10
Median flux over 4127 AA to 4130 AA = 24.0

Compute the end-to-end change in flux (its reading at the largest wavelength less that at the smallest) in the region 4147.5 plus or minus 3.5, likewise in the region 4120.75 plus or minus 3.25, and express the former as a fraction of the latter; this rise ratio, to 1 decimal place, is 24.0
